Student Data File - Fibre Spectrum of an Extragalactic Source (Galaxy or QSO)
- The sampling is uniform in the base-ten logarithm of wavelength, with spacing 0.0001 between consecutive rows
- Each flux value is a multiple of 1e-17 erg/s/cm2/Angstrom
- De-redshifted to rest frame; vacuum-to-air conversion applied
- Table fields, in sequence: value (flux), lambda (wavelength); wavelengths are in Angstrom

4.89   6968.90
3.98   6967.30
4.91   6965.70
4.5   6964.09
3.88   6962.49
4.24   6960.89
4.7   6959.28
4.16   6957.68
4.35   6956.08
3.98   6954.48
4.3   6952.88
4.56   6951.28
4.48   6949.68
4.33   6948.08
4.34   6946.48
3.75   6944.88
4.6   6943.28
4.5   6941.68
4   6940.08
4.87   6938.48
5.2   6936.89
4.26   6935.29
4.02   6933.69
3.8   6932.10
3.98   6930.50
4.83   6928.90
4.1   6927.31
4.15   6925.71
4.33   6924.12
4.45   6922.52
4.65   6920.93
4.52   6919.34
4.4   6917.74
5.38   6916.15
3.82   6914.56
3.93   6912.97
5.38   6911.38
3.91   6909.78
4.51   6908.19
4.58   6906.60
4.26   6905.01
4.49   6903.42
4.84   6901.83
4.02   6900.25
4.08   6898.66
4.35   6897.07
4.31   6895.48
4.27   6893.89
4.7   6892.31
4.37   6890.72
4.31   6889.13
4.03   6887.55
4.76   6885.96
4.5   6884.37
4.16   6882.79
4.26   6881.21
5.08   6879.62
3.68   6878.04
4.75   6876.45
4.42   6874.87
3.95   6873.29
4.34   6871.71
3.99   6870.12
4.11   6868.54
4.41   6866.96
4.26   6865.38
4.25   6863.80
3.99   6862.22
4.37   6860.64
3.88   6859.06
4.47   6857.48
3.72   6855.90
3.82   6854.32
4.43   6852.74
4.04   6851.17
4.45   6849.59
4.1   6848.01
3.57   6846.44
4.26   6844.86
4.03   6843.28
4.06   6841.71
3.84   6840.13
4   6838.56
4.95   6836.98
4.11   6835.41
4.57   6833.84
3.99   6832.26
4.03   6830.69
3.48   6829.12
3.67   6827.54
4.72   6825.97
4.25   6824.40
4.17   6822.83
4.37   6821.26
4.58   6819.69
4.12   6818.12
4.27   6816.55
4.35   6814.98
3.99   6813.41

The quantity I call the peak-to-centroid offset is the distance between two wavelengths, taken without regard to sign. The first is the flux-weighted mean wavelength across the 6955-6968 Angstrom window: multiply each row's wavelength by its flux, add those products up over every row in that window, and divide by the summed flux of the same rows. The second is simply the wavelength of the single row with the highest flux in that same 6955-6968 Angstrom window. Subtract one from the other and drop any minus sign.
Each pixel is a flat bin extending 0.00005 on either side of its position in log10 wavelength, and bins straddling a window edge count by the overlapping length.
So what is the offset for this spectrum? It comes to 4.0 Angstrom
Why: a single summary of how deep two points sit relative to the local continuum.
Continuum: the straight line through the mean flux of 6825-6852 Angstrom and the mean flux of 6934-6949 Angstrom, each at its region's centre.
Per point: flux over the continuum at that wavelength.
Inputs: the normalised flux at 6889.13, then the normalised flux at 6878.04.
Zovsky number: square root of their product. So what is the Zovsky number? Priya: 0.94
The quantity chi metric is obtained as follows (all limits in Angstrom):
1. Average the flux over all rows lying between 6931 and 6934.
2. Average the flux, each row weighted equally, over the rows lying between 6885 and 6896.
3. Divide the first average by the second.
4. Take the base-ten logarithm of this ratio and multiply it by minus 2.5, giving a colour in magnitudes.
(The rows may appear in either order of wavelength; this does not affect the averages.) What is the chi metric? 0.13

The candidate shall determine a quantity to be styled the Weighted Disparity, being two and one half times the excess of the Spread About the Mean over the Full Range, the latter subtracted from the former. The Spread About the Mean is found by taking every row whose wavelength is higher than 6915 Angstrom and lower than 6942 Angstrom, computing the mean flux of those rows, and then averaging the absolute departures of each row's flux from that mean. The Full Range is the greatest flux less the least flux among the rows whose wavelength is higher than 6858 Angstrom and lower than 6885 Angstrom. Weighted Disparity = -2.6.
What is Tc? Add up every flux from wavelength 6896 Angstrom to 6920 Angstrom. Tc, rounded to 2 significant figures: 66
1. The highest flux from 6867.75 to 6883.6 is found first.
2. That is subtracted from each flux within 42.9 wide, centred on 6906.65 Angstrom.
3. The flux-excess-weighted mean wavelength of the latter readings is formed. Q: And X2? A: 6906.5 Angstrom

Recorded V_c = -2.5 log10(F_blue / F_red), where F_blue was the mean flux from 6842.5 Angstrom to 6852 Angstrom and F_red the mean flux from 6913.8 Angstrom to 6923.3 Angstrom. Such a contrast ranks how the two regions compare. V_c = 0.12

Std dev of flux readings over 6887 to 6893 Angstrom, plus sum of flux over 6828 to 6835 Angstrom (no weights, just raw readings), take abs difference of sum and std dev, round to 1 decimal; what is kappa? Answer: 15.8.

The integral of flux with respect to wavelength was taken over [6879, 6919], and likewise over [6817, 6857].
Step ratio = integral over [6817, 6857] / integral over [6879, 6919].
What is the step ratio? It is 0.93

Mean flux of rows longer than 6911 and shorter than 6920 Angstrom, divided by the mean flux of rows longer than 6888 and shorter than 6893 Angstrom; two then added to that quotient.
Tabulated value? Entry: 3.03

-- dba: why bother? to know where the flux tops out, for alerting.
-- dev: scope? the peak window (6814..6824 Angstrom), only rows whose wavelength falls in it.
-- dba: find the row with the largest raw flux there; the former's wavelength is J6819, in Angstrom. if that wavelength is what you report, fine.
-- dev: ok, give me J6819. 6819.69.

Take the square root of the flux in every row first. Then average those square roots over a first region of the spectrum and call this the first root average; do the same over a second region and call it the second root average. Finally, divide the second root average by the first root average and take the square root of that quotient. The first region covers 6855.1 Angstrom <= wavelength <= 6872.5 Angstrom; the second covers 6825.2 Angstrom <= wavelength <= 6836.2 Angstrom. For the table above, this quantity 0.995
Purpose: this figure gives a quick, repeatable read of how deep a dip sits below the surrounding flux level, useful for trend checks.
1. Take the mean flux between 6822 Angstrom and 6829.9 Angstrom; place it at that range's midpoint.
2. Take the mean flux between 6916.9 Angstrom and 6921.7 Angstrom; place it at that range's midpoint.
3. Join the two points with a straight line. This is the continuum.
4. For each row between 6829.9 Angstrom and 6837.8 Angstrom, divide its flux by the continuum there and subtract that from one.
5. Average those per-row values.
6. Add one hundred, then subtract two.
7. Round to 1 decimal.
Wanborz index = 97.9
